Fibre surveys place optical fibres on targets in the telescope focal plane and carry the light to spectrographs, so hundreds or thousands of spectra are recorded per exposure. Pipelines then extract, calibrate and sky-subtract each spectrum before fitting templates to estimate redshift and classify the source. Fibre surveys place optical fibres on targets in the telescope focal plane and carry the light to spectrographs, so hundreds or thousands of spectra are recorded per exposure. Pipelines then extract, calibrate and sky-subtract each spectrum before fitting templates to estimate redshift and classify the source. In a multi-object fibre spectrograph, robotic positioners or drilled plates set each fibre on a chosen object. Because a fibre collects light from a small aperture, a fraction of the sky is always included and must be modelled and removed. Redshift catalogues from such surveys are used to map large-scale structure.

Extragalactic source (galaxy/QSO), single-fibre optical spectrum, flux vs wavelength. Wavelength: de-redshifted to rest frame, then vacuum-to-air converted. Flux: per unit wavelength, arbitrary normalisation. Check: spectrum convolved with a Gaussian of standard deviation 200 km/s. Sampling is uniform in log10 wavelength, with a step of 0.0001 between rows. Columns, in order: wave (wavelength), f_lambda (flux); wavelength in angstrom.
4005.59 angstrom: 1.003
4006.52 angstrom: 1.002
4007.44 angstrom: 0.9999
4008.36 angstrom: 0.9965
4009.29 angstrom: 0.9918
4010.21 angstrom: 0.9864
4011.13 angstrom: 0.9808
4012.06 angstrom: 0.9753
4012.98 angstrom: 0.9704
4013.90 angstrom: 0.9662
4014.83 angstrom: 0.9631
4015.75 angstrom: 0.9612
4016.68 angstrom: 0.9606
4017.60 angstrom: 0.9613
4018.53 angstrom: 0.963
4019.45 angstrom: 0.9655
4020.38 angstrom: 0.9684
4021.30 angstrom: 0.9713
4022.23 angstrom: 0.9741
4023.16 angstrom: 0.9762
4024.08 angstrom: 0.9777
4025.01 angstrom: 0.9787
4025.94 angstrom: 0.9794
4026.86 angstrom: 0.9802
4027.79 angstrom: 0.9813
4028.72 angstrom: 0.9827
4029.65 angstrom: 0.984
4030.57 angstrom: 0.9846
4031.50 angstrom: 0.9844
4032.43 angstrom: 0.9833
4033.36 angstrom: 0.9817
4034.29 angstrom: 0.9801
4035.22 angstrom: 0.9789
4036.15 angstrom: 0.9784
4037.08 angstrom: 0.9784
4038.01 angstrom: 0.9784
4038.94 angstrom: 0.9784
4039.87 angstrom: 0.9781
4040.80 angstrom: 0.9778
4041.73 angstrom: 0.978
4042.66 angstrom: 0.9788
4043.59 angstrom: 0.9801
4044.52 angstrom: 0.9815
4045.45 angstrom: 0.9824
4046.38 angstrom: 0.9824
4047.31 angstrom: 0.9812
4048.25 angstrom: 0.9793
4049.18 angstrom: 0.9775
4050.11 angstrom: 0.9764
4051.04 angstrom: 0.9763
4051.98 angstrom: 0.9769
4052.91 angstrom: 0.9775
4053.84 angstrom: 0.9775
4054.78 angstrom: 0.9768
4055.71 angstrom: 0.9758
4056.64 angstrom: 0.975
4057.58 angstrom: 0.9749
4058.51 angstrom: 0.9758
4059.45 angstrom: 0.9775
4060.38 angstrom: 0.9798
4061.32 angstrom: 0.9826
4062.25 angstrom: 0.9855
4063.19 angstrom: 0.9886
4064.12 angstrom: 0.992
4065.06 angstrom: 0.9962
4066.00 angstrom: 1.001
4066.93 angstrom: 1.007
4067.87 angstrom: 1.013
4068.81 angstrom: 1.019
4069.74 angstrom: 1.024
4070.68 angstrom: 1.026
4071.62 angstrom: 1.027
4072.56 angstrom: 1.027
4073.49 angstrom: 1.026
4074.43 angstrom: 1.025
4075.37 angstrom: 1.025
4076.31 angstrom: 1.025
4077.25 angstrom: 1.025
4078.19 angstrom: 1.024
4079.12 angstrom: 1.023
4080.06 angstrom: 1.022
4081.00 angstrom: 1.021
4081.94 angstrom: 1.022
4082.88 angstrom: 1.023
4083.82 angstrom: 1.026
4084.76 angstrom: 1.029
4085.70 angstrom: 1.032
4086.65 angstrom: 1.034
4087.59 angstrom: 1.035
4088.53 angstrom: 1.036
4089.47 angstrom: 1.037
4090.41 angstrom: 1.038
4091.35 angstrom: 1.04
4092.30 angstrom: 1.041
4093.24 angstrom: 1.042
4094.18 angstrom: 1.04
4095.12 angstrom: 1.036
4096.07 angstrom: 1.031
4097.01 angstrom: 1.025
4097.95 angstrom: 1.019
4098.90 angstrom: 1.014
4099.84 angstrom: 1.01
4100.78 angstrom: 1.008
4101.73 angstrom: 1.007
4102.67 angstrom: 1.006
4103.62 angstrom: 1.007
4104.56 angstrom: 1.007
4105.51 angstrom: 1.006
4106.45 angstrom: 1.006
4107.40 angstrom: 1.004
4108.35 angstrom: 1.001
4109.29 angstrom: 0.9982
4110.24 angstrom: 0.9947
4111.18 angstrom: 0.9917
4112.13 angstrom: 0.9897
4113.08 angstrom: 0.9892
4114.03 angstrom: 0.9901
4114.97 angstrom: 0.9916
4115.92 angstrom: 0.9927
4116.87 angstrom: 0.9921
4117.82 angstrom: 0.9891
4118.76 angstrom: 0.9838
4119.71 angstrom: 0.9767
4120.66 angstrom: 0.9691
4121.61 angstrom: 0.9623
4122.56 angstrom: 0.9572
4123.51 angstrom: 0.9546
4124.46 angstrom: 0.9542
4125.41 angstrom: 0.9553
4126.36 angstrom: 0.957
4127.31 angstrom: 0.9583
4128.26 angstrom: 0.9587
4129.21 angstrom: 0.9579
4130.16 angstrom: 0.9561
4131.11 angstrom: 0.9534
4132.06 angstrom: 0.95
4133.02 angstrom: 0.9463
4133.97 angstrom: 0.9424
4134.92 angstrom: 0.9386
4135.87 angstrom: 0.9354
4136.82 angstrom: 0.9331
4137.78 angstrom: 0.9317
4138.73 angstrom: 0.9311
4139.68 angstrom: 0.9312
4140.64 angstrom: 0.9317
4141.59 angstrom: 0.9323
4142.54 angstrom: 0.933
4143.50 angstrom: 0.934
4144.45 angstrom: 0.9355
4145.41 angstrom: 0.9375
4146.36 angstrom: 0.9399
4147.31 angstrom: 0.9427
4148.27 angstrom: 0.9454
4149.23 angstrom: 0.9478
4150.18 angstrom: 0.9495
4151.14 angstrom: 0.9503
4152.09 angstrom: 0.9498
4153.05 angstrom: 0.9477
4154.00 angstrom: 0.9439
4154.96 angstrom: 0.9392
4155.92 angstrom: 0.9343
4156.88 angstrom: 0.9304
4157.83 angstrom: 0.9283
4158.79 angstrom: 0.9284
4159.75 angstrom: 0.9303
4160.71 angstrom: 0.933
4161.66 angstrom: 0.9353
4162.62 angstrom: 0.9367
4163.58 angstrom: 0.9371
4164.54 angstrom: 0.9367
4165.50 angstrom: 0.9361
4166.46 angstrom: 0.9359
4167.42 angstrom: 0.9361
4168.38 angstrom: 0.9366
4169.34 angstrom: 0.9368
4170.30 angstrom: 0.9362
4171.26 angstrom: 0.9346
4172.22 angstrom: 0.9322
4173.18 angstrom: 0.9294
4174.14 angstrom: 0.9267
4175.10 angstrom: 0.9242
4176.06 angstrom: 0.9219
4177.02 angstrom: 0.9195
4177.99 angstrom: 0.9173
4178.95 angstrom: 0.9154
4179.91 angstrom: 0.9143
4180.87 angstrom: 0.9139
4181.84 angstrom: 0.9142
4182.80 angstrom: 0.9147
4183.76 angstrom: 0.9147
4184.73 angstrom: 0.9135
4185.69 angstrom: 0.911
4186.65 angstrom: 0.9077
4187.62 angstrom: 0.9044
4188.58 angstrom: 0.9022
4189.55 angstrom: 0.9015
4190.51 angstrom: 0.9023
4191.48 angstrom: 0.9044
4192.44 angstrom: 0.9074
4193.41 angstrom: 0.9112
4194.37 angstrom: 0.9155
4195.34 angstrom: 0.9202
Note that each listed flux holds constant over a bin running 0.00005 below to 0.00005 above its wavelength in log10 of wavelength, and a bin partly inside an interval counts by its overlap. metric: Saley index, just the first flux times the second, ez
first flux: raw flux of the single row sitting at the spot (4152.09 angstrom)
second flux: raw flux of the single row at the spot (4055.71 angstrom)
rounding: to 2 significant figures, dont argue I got 0.93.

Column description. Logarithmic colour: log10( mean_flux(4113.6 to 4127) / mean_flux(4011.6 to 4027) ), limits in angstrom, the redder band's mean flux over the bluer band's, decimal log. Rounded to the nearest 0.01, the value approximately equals 0.00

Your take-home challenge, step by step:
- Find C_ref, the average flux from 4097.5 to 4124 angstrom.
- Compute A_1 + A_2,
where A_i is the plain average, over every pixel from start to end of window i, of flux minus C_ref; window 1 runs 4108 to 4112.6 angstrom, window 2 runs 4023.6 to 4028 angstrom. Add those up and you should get -0.012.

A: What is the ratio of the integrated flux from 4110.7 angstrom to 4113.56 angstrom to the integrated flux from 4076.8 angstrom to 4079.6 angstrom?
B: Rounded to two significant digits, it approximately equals 0.98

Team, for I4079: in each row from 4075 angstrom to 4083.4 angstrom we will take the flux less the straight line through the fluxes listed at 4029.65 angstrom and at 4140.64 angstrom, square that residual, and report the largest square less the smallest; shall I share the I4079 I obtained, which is 0.0004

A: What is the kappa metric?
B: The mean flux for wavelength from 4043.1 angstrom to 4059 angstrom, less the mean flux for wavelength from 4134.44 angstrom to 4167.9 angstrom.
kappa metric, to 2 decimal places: 0.04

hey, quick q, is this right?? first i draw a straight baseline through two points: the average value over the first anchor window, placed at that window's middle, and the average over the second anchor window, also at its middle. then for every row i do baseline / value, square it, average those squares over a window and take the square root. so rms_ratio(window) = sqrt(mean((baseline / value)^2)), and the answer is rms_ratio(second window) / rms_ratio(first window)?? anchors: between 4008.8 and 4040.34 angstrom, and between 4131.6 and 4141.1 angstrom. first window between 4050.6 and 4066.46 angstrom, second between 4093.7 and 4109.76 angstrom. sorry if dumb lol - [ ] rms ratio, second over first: 0.95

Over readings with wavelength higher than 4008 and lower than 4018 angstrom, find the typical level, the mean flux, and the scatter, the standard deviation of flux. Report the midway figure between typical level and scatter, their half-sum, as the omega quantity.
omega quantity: 0.493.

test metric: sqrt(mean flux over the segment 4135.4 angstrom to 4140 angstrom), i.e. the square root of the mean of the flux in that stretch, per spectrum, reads 0.966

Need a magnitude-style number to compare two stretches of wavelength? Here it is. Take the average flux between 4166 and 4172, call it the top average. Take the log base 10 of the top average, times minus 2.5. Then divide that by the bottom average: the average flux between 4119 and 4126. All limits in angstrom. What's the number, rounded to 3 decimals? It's 0.075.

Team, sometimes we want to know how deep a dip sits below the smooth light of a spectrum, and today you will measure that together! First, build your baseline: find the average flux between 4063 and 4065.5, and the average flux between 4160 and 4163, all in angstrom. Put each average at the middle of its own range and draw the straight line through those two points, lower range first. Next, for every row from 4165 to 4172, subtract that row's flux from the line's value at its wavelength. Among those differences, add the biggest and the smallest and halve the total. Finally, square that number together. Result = 0.0000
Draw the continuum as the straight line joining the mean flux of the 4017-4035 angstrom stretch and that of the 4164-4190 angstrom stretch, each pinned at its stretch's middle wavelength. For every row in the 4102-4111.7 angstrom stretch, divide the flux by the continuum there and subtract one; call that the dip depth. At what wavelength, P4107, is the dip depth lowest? 4111.18 angstrom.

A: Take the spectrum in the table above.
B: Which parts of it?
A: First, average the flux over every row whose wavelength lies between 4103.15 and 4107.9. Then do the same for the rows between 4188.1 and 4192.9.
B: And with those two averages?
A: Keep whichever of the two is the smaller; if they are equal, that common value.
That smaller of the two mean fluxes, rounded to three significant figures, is 0.904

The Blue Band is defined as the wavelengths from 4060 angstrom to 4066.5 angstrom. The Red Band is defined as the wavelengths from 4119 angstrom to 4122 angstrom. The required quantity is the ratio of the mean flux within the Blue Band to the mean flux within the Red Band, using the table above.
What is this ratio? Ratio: 1.02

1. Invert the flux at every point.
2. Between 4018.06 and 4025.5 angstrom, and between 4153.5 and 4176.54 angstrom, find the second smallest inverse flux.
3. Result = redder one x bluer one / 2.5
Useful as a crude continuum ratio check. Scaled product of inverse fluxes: 0.44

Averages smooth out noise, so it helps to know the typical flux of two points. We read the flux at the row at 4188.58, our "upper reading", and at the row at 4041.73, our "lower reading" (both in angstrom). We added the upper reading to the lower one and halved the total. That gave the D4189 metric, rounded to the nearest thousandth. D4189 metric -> 0.940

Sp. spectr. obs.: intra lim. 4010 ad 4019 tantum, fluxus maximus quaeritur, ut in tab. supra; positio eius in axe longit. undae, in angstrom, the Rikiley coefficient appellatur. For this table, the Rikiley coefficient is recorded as 4010.21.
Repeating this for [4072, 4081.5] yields 4072.56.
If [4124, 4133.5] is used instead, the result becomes 4128.26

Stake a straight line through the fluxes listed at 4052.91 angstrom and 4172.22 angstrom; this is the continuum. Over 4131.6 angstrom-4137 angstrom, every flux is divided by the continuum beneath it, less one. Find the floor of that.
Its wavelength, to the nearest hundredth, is 4136.82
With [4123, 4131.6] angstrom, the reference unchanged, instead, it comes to 4124.46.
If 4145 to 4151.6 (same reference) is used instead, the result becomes 4145.41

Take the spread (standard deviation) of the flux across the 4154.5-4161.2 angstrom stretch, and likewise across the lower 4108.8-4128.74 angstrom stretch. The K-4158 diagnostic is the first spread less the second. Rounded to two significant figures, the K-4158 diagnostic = -0.013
